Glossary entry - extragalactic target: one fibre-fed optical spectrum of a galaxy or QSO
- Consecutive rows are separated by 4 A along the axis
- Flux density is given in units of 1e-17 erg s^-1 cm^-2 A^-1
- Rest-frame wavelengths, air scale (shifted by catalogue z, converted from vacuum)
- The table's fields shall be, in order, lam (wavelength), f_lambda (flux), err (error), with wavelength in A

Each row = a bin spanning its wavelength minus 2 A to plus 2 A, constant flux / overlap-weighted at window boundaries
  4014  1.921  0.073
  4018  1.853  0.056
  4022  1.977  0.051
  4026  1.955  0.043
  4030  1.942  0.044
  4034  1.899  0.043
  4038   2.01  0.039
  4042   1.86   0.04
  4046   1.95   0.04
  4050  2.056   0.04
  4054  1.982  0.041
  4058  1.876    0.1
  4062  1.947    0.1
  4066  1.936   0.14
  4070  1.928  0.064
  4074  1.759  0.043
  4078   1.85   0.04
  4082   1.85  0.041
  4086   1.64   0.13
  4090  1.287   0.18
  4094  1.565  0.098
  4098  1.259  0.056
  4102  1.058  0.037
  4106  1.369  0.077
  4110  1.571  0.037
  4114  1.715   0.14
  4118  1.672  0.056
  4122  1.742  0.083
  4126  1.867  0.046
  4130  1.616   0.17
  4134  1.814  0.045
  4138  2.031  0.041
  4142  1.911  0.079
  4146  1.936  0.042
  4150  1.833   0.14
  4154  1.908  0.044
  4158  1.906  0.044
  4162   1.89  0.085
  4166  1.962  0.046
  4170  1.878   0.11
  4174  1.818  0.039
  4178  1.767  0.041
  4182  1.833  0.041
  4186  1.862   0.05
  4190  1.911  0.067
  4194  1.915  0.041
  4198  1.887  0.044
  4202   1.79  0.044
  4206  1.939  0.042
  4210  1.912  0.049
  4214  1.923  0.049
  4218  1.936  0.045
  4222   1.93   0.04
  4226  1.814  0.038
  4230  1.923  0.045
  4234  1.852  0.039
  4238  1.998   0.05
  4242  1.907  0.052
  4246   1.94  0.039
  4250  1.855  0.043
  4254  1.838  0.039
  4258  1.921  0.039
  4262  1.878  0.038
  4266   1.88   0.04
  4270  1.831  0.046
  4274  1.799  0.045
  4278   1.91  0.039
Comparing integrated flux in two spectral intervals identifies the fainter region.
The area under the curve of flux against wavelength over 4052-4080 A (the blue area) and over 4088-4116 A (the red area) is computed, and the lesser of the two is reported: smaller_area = 39.3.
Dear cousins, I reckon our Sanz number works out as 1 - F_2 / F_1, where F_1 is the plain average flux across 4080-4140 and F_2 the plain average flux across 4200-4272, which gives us -0.18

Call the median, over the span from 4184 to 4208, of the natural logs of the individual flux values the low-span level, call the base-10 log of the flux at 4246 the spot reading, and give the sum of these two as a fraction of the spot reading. 3.2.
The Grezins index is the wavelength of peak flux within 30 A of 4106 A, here 4126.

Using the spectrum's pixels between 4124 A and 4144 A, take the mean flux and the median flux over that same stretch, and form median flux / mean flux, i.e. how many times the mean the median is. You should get 1.010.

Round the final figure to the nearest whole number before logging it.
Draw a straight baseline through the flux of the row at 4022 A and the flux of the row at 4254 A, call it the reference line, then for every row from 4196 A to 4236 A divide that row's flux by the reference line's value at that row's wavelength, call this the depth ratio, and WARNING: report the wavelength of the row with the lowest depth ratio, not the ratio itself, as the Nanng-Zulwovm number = 4202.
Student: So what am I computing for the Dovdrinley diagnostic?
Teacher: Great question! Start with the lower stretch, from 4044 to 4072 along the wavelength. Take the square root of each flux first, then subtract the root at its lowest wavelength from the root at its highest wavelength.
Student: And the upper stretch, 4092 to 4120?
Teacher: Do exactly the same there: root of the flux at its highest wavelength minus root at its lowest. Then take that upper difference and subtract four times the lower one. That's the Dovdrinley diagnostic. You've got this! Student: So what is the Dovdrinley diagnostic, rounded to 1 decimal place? 0.1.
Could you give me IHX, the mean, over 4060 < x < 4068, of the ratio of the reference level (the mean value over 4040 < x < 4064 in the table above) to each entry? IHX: 1.00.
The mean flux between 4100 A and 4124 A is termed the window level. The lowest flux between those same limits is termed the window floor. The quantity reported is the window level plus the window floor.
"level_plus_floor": 2.58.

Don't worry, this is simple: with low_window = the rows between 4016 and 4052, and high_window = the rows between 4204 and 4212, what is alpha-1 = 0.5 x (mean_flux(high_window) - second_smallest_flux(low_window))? 0.033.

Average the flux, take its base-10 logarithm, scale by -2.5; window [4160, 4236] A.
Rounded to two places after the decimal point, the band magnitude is -0.69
